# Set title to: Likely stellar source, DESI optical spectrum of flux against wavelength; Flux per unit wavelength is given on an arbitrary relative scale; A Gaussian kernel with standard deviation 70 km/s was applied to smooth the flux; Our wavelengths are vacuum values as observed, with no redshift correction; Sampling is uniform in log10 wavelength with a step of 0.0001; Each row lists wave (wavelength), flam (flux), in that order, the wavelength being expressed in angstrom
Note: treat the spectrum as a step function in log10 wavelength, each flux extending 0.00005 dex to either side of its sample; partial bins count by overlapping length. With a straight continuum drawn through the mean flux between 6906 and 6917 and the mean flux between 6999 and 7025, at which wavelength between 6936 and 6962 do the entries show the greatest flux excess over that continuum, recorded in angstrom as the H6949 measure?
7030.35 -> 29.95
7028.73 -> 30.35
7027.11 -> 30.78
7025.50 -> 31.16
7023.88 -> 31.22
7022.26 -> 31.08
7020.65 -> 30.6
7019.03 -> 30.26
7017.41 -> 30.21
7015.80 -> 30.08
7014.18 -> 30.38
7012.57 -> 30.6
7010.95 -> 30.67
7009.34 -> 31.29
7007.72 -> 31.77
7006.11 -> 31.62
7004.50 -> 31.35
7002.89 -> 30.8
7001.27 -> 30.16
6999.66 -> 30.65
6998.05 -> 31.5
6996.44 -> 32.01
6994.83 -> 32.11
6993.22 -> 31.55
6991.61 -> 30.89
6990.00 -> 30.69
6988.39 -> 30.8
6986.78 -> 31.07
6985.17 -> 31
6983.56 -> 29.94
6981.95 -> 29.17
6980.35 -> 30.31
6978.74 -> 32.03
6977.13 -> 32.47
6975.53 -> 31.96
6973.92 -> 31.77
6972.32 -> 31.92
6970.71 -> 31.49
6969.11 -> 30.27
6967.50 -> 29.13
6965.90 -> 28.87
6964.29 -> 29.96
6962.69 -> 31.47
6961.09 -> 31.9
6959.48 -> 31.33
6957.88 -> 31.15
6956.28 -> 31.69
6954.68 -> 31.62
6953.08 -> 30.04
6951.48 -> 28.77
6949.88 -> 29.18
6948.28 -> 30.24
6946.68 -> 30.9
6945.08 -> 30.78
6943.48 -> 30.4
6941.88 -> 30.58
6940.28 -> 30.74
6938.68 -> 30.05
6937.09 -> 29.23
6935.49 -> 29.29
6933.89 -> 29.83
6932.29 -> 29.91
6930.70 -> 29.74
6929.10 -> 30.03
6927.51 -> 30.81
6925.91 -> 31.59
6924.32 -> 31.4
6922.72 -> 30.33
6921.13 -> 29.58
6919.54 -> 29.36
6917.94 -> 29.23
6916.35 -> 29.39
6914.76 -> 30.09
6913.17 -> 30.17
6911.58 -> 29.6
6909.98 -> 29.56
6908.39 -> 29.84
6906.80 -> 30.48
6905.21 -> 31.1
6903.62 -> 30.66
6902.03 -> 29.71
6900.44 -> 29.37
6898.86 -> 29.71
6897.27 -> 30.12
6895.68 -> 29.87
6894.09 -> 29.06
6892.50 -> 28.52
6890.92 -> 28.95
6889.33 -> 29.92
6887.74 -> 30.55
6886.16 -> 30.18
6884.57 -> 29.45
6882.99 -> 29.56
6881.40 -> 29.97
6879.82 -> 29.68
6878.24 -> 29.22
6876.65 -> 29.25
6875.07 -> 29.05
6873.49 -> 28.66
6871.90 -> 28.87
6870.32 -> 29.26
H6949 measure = 6961.09 angstrom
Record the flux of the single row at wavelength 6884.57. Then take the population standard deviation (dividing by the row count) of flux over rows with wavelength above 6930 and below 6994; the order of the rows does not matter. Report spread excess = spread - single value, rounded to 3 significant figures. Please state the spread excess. -28.5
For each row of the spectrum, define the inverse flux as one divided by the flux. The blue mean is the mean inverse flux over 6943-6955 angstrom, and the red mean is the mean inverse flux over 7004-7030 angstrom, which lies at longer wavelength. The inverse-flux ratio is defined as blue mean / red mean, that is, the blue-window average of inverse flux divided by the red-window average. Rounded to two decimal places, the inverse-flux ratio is 1.02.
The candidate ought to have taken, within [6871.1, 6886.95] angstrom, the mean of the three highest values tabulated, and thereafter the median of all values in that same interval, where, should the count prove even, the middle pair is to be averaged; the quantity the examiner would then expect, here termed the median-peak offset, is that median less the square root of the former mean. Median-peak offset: 23.88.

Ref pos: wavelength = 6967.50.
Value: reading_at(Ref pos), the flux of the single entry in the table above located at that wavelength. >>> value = 29.13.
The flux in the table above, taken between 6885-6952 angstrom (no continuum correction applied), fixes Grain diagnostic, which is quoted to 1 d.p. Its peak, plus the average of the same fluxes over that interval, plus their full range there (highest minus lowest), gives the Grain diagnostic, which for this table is 64.6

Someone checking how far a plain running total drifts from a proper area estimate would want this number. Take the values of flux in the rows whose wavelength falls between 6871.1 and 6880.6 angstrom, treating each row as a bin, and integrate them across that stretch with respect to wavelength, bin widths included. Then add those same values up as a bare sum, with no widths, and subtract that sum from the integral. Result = 102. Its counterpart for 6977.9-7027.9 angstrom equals 587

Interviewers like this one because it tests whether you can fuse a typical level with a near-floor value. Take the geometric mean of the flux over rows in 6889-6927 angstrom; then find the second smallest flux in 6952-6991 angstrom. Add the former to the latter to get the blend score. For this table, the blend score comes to 59.0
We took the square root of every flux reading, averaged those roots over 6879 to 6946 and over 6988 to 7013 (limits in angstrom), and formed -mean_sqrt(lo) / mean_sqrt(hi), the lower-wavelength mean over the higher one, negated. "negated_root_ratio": -0.98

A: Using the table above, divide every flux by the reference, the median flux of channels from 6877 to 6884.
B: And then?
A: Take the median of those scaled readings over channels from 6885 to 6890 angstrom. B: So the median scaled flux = 1.02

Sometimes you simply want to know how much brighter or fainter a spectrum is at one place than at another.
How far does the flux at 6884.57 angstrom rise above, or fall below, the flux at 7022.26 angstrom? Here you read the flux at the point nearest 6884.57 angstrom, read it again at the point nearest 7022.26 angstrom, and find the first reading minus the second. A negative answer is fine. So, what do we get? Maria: -1.6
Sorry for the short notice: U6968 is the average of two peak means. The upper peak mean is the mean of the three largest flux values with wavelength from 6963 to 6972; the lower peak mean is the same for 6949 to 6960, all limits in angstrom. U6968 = 31.1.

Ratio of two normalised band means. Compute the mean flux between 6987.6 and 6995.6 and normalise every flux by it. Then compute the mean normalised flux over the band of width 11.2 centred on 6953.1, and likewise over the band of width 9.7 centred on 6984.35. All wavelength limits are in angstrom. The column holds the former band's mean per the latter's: 1.00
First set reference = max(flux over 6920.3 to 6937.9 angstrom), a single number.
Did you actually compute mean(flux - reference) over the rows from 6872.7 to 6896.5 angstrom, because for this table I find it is -2.1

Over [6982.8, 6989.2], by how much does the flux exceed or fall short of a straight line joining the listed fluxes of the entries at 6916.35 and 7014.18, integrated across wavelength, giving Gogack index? 4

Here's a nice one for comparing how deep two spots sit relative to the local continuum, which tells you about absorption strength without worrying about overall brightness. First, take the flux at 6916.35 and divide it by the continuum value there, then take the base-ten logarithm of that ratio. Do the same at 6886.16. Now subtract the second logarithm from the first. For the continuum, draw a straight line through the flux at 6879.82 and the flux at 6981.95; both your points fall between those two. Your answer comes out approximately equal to -0.01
